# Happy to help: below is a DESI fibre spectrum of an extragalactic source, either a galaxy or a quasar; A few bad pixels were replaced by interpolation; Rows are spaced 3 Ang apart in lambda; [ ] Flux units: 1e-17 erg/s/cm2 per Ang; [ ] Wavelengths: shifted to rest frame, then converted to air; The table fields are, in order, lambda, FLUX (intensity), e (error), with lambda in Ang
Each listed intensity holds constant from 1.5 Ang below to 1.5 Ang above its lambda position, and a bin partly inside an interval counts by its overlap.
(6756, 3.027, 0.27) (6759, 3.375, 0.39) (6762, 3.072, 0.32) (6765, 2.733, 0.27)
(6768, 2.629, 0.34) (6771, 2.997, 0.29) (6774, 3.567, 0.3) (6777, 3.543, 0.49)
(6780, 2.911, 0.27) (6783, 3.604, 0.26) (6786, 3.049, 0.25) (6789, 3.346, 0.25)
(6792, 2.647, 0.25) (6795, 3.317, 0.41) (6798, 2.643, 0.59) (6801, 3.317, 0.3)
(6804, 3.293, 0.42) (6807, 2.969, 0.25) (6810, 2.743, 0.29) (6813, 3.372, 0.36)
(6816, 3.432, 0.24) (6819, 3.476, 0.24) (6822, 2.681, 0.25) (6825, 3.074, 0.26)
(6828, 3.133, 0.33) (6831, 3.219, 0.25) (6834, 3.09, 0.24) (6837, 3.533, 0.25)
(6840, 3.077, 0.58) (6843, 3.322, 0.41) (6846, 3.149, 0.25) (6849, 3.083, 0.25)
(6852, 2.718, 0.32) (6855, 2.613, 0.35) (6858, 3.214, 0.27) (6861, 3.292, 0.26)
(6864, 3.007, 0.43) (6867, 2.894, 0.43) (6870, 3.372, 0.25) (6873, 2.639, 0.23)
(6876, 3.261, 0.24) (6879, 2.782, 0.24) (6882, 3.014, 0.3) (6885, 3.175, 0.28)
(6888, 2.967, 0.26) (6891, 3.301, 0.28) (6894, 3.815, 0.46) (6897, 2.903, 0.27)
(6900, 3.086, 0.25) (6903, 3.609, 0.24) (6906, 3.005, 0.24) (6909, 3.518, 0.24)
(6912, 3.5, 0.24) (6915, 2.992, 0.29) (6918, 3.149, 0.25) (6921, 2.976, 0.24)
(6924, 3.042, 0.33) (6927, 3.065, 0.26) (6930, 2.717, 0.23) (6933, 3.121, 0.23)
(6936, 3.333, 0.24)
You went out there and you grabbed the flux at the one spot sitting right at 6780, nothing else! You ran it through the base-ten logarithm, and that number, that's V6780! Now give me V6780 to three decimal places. 0.464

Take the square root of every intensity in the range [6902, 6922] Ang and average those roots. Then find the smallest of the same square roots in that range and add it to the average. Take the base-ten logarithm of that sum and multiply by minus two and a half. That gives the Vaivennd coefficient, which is -1.37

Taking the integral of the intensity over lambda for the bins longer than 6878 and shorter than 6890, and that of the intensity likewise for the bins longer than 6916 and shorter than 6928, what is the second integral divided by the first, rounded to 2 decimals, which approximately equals 1.02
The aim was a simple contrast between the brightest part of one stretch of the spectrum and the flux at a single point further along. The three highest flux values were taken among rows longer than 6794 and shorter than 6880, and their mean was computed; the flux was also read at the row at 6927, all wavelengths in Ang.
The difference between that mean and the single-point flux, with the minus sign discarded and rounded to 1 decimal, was 0.4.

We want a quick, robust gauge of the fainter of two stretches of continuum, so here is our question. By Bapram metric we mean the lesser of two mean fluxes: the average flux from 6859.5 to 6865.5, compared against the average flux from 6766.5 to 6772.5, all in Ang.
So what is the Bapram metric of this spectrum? 2.81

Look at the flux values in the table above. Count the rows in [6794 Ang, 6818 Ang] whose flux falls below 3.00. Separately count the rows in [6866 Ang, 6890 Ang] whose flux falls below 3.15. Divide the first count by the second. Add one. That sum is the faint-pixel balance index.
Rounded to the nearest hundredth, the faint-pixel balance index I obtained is 1.60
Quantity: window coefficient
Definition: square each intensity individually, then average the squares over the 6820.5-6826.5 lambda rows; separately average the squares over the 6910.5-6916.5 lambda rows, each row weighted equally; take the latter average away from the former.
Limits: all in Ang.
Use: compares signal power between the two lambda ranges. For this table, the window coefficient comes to -2.3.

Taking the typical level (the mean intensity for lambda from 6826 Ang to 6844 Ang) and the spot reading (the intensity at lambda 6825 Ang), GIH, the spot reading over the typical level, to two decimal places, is 0.95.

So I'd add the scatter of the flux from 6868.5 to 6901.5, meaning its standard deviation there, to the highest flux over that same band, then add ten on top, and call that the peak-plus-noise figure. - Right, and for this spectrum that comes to 14.1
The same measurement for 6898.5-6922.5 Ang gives 13.9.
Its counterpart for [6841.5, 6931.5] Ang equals 14.1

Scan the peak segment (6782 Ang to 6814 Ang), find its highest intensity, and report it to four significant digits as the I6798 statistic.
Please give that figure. 3.604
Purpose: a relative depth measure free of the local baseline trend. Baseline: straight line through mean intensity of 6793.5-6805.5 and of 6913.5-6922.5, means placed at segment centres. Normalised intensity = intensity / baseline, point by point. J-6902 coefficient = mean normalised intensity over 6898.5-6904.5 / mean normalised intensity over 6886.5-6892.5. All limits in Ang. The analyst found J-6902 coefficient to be 1.07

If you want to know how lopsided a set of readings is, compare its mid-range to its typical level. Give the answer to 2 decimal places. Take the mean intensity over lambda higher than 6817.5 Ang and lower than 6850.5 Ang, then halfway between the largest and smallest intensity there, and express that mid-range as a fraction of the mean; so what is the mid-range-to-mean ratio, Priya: 0.98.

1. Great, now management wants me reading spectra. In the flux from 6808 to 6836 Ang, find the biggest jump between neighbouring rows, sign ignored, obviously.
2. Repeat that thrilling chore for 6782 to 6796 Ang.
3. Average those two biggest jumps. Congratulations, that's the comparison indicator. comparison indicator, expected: 0.75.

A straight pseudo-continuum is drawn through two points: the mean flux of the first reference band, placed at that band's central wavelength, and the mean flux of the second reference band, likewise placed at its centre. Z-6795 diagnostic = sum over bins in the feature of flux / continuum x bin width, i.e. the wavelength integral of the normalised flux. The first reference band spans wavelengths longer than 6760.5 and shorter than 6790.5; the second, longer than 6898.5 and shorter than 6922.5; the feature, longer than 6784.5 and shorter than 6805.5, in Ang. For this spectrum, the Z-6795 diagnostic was 21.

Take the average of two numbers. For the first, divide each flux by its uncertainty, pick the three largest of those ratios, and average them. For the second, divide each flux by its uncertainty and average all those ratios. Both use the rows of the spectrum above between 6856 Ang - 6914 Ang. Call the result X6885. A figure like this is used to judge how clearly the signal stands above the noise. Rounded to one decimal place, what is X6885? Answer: 13.2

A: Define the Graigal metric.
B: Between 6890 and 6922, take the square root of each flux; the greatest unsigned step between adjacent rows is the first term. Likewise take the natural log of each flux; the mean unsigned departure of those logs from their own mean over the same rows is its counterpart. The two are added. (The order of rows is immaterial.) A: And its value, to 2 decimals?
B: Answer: 0.33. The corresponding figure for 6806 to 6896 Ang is 0.30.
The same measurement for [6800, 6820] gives 0.25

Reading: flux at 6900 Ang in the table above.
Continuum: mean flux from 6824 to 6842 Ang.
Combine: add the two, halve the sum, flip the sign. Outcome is -3.14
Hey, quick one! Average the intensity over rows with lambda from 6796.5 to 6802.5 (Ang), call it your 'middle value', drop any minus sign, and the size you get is 2.98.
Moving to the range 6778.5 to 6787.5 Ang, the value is 3.19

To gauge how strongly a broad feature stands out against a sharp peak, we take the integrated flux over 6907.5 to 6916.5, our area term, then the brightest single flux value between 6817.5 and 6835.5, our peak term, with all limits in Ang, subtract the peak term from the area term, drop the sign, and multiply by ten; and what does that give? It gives 266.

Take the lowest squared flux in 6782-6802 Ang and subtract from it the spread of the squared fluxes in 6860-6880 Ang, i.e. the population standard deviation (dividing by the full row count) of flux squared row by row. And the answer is 5.4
